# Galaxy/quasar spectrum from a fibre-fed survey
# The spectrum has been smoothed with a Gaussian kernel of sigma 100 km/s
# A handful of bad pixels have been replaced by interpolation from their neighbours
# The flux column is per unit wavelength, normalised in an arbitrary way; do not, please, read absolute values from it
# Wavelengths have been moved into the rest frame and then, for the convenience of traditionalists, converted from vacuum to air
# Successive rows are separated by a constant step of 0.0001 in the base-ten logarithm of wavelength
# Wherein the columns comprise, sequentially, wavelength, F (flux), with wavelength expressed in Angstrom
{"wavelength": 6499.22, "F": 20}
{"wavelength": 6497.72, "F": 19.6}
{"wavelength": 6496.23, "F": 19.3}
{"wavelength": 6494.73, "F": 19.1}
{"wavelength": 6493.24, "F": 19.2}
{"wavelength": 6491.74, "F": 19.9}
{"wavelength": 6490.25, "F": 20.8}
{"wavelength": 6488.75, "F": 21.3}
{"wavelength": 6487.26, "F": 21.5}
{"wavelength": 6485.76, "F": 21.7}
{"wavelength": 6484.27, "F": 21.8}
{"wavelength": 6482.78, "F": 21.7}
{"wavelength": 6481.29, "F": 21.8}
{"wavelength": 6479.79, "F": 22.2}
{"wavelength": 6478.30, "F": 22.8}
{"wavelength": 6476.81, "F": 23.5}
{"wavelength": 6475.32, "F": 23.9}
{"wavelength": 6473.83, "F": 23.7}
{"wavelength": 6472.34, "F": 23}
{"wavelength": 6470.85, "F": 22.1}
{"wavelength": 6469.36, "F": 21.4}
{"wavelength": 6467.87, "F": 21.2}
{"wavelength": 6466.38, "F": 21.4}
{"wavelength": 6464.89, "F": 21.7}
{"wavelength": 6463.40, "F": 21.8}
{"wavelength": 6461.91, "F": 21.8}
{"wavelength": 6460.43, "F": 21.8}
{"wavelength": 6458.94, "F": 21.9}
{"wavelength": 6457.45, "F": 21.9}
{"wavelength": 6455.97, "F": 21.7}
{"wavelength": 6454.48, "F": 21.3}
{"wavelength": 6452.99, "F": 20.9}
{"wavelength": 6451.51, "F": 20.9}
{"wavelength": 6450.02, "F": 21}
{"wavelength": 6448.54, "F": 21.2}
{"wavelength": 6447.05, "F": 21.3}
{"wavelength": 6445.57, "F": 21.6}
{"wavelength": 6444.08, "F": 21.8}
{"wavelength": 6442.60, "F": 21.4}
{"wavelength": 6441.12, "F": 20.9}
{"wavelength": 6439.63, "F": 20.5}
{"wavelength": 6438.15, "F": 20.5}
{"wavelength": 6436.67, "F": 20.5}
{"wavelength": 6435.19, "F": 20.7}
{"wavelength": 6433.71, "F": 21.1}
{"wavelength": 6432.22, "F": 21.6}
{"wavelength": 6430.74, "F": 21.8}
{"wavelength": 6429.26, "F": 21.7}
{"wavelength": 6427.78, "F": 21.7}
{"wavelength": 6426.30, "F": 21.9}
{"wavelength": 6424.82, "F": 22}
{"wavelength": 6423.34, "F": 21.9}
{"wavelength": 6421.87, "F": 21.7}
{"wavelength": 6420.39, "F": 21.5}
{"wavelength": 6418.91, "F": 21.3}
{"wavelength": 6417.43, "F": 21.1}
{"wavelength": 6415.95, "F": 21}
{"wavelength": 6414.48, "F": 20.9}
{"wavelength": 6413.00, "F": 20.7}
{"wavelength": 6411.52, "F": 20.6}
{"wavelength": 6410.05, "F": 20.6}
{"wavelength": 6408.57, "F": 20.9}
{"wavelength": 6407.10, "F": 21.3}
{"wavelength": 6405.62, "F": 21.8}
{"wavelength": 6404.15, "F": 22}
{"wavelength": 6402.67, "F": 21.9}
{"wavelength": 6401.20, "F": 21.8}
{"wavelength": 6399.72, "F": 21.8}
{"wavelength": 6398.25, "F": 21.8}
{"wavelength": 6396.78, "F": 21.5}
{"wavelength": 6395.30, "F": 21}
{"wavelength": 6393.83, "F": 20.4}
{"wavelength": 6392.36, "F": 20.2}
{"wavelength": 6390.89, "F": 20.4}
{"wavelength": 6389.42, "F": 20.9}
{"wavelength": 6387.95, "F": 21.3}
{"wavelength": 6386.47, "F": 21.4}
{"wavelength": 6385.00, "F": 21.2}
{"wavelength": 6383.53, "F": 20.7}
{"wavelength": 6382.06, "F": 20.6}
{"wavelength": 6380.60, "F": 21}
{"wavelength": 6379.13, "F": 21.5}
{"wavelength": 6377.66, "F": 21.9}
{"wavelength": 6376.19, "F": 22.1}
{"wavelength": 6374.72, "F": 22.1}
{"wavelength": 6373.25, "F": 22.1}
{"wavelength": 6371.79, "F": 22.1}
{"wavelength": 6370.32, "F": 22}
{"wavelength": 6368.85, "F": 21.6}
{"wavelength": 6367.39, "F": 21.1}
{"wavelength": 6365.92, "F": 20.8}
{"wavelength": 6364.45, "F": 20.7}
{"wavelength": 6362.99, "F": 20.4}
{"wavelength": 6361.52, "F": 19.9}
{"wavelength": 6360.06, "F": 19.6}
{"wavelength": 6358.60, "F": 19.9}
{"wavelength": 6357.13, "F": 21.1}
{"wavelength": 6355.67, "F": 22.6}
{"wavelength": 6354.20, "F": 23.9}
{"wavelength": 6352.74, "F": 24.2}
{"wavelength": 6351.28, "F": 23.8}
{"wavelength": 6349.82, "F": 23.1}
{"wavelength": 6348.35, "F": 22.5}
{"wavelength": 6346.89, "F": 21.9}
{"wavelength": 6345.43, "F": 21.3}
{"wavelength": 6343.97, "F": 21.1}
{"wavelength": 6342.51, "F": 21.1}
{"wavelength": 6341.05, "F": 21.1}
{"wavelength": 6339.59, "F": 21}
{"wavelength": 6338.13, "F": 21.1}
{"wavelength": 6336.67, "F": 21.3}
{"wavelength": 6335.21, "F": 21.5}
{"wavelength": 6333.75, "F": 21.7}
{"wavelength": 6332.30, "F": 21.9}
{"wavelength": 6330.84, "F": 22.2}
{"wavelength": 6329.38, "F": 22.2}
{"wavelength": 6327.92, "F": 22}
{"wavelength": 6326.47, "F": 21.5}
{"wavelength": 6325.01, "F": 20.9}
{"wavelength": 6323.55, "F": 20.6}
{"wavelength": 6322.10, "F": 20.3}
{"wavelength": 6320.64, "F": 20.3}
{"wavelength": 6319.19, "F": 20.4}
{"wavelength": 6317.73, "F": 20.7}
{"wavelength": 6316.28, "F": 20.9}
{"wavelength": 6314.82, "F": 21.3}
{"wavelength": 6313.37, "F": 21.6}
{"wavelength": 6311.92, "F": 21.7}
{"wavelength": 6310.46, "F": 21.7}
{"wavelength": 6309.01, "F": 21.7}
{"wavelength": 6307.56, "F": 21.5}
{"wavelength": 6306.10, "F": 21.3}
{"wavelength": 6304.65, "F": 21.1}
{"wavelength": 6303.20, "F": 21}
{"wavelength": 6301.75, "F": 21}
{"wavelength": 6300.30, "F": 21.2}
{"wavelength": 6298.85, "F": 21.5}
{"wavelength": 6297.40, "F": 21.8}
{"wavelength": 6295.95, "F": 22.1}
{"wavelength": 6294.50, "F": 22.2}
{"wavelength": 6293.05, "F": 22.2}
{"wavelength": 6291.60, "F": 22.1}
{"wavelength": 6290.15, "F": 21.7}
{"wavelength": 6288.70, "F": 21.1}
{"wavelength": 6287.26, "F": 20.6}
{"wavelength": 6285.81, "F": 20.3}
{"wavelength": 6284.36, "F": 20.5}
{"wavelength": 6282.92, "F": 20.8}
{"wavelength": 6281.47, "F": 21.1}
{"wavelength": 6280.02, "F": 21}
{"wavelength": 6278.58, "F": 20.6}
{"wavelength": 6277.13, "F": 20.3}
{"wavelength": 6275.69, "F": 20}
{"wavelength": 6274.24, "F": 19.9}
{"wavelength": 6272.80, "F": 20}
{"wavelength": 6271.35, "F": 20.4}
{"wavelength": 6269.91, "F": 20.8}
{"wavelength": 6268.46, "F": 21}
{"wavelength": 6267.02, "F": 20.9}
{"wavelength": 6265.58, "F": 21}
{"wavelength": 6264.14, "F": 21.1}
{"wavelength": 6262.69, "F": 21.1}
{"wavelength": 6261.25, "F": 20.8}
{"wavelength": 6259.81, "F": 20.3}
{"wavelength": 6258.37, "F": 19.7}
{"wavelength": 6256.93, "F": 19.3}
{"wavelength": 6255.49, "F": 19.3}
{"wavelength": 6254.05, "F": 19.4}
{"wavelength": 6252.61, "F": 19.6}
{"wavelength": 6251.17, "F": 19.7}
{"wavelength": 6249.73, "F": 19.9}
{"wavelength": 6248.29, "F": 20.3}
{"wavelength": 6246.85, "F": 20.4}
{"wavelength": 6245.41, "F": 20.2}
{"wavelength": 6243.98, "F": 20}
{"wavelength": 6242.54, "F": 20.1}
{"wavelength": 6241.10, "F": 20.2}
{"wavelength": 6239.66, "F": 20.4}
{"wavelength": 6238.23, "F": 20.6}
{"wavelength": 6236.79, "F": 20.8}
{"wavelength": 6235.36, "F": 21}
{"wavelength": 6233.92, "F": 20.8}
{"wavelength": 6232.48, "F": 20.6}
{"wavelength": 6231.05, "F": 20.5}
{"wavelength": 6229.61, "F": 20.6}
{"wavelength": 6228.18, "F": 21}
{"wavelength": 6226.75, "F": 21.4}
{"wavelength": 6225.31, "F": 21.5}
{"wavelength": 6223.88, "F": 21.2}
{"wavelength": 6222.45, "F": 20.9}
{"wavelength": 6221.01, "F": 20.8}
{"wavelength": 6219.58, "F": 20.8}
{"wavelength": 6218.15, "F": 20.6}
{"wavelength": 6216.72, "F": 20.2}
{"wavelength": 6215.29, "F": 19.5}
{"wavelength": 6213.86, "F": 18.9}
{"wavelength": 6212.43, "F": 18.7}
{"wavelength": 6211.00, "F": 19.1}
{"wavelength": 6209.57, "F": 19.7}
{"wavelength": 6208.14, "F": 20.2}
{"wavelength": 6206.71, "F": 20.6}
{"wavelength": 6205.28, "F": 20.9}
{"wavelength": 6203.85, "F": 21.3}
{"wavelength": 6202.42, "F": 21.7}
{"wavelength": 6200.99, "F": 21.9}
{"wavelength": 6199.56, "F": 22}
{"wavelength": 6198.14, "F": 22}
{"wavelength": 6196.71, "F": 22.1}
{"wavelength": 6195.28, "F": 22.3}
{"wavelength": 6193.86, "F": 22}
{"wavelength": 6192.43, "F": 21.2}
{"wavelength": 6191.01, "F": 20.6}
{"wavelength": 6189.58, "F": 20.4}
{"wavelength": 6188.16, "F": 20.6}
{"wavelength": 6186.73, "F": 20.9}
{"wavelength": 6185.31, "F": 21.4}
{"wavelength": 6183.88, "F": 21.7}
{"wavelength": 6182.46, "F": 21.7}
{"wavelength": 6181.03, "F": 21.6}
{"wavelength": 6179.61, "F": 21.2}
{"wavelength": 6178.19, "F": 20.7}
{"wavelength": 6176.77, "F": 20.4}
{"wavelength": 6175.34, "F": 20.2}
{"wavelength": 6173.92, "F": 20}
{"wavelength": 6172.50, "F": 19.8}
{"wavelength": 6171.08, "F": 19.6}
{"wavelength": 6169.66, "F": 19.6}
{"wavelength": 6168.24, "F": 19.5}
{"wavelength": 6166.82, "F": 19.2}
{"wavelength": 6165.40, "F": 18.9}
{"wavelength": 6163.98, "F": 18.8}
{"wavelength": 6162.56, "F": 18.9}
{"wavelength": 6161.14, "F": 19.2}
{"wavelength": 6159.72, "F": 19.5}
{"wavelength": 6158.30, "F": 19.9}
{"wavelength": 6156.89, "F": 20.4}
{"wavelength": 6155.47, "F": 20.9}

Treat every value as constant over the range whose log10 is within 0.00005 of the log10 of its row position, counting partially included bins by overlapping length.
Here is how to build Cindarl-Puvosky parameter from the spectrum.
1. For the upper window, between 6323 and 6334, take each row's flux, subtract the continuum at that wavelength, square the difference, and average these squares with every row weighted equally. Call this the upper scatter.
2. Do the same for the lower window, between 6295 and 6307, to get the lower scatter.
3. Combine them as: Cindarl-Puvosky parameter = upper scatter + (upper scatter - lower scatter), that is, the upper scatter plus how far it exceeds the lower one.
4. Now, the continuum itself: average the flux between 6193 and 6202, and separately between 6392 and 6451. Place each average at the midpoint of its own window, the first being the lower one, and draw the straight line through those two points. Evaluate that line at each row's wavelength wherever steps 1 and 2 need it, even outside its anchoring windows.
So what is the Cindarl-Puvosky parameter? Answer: 0.4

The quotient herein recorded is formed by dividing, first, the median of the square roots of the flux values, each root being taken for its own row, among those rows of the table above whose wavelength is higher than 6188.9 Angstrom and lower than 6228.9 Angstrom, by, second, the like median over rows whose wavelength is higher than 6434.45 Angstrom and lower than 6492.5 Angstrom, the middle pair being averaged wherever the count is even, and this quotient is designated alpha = 0.984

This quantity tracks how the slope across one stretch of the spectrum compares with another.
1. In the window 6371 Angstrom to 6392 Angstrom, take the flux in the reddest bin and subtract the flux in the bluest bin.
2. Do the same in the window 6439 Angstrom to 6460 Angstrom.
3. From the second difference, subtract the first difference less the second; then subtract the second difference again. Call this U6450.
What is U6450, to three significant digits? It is 3.10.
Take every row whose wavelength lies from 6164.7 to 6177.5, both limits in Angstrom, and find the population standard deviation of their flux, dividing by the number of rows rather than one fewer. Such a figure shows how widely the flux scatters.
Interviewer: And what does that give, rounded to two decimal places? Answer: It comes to 0.45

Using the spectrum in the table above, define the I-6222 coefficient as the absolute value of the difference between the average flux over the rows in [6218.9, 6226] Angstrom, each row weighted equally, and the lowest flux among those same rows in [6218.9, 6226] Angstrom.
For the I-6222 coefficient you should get 0.24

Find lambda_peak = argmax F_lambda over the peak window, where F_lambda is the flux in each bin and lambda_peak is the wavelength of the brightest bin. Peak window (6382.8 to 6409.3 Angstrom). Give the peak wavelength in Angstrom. 6404.15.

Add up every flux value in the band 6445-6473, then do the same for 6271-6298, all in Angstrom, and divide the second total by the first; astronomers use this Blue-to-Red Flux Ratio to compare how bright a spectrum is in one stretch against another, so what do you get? 0.97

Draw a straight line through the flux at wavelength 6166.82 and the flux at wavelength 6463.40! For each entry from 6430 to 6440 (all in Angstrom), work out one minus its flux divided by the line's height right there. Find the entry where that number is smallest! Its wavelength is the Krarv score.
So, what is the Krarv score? 6430.74 Angstrom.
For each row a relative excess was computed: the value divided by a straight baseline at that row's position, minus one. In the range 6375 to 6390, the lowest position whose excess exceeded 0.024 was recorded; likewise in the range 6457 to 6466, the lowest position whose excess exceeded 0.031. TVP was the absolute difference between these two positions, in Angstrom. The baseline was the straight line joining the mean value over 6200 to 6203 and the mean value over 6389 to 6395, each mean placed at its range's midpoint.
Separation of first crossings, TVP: 81.3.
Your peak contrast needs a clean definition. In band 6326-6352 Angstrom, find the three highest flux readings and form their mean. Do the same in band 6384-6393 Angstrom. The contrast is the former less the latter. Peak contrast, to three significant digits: 1.83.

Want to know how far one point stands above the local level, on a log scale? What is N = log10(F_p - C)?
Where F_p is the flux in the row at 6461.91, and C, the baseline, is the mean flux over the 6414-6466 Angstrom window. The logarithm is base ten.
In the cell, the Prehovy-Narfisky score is -0.38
